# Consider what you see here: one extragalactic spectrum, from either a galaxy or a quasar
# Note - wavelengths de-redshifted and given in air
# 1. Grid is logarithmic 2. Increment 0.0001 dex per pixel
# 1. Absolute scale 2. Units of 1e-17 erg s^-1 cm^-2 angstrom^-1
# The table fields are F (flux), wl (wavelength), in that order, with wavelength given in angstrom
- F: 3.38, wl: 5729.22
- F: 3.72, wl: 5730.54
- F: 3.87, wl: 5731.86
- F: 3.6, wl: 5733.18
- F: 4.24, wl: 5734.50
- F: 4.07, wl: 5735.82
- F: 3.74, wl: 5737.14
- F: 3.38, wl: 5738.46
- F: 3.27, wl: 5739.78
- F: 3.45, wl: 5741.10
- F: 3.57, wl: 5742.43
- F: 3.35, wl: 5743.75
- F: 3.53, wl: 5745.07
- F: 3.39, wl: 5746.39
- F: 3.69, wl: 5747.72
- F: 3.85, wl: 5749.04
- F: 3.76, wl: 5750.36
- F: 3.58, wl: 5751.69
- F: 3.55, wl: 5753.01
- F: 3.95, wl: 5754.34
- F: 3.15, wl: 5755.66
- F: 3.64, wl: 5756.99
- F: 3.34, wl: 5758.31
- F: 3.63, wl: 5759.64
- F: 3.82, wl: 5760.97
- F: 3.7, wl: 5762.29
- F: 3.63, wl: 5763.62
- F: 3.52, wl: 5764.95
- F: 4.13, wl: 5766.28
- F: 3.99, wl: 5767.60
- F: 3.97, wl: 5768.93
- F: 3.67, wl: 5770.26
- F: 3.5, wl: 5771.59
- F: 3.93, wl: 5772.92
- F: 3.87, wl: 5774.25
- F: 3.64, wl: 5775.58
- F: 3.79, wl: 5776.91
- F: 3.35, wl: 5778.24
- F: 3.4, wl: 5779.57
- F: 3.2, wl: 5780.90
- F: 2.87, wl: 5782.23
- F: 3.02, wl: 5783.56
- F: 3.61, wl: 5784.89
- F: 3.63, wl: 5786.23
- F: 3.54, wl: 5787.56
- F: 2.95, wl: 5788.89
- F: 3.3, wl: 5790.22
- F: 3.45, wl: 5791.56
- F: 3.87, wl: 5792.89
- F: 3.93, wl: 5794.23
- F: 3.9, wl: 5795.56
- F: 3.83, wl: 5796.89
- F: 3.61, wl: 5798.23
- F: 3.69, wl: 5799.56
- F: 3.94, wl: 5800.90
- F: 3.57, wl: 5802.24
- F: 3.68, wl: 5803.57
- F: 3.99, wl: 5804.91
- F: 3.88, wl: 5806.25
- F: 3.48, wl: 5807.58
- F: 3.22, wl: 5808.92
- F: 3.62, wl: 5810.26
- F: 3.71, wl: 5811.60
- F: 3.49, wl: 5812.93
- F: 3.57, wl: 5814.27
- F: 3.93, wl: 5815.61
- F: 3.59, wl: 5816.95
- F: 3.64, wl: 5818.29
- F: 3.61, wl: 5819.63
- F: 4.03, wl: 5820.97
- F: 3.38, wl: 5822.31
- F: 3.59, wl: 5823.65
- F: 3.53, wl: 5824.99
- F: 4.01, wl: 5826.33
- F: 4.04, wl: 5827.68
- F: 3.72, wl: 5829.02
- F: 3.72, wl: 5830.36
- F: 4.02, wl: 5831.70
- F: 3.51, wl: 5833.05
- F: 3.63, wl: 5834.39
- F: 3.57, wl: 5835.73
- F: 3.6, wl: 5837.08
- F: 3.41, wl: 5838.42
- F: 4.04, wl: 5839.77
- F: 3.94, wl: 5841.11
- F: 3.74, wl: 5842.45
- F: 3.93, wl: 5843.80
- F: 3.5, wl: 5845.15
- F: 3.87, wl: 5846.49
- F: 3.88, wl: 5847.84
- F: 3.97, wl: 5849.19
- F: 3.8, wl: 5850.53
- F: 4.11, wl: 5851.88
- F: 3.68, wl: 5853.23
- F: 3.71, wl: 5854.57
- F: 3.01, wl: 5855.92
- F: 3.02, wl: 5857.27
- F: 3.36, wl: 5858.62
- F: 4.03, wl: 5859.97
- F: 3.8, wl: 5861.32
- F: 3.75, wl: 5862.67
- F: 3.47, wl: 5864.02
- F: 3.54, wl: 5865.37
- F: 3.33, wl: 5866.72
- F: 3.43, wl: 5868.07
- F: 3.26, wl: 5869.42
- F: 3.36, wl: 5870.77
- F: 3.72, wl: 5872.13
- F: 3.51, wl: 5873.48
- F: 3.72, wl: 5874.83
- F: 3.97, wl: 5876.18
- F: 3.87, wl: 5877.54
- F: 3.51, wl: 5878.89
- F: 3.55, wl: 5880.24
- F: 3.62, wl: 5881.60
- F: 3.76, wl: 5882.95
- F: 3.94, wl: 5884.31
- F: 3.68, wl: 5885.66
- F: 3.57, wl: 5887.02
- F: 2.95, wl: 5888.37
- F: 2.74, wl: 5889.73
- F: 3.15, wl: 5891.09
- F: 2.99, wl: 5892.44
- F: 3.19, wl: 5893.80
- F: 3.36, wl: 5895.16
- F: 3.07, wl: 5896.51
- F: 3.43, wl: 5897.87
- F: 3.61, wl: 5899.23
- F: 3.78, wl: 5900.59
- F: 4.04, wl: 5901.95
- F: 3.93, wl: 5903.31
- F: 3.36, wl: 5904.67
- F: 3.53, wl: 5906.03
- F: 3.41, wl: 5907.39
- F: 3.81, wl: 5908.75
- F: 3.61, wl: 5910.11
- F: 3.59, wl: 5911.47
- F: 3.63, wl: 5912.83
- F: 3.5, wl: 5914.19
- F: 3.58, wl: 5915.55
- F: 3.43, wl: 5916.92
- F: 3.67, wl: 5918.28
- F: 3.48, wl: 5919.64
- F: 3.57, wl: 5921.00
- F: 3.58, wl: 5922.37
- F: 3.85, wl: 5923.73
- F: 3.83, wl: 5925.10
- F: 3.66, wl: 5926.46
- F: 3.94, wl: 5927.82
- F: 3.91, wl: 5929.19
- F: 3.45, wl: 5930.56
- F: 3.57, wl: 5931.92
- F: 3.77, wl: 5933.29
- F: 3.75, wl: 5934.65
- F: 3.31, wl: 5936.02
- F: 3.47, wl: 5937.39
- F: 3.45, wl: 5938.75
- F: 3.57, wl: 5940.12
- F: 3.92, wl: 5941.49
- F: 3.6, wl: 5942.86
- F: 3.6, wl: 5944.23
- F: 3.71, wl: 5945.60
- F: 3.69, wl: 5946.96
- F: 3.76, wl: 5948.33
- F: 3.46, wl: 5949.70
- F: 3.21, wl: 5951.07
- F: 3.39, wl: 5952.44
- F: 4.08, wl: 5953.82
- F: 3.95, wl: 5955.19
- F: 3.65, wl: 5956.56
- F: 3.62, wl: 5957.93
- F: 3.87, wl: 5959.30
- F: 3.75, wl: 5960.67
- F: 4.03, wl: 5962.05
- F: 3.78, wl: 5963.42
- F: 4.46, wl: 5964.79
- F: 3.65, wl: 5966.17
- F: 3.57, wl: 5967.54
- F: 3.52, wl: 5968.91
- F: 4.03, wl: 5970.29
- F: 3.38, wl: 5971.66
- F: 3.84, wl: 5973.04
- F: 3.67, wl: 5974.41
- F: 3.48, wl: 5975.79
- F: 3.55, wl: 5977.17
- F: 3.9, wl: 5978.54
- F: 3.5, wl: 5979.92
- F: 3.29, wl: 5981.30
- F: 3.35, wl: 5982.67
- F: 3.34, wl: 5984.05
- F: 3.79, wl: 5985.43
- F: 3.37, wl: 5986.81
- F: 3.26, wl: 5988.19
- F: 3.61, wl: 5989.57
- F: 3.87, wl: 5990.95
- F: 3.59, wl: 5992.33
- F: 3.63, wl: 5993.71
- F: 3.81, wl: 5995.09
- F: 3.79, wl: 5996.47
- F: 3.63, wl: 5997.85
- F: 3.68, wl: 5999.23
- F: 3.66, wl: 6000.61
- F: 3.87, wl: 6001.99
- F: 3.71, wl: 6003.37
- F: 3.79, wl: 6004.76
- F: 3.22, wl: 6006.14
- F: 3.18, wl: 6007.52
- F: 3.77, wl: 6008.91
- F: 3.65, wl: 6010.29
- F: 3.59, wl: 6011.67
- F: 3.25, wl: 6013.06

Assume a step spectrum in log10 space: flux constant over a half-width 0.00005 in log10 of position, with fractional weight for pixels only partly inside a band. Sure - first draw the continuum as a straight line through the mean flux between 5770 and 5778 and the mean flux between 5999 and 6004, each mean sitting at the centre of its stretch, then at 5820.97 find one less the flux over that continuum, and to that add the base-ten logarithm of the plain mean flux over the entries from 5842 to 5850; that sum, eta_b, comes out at 0.50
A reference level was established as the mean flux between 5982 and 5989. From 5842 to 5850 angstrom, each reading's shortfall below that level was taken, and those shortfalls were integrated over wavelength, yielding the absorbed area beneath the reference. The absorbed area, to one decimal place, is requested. -3.2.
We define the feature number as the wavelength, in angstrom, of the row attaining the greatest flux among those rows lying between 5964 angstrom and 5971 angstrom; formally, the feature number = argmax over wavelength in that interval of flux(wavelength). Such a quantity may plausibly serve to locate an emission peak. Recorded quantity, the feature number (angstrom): 5964.79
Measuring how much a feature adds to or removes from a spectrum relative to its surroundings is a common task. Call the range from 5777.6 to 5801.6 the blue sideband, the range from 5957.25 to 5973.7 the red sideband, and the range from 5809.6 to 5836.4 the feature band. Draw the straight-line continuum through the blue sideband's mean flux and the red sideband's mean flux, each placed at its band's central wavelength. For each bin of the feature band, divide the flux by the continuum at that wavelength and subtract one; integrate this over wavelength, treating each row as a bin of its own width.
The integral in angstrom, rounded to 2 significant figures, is 1.0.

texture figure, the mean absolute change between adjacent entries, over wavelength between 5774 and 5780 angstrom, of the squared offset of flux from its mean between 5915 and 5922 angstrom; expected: 0.05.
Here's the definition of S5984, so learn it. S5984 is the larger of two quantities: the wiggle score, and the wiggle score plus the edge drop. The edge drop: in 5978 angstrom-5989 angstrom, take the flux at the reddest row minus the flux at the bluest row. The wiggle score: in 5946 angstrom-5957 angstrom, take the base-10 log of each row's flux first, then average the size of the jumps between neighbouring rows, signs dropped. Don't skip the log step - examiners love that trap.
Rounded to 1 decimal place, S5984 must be 0.0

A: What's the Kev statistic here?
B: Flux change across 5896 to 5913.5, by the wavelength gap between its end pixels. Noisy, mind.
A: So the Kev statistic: 0.034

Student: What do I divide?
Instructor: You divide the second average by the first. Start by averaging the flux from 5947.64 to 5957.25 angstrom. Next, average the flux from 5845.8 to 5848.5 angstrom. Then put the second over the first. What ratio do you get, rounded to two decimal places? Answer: 1.06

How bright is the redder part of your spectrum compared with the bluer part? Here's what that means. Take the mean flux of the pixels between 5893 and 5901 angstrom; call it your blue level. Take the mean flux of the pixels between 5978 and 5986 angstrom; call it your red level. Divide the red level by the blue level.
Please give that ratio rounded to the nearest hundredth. 1.04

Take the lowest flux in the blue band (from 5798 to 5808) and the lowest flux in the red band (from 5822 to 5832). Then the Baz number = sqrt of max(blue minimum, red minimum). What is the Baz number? 1.87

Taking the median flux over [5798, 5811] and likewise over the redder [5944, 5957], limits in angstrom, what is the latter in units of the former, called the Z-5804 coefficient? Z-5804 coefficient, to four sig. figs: 1.005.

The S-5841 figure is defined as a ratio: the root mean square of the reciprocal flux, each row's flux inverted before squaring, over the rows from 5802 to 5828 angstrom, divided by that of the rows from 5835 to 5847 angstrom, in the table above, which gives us 1.02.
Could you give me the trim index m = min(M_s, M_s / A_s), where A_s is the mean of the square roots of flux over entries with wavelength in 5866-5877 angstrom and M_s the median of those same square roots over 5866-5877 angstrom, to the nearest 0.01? 0.99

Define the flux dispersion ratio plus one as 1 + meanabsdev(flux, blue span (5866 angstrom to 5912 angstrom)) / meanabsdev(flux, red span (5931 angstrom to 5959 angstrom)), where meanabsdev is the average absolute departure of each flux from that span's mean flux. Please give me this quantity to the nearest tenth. 2.5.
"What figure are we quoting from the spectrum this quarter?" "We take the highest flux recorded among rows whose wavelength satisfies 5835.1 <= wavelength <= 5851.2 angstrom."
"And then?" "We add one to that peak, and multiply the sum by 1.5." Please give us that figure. 7.56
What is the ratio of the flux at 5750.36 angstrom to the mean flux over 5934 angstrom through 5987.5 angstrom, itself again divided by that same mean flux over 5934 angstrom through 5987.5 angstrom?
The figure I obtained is 0.282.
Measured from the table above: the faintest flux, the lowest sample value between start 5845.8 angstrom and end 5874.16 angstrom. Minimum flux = 3.01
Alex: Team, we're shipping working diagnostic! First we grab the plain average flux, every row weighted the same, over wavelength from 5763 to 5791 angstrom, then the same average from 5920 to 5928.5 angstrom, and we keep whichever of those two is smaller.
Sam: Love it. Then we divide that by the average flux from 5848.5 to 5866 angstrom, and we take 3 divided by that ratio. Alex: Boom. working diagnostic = 3.07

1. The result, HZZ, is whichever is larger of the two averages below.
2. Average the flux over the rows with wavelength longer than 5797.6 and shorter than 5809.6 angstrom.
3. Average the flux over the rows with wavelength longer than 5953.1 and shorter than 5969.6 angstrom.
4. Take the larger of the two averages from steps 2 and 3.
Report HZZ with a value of 3.83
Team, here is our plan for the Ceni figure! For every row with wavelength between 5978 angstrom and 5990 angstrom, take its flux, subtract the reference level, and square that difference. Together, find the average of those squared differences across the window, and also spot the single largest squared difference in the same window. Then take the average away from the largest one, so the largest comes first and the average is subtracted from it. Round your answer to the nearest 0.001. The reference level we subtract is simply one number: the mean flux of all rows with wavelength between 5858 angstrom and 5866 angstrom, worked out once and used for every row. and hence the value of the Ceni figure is 0.083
